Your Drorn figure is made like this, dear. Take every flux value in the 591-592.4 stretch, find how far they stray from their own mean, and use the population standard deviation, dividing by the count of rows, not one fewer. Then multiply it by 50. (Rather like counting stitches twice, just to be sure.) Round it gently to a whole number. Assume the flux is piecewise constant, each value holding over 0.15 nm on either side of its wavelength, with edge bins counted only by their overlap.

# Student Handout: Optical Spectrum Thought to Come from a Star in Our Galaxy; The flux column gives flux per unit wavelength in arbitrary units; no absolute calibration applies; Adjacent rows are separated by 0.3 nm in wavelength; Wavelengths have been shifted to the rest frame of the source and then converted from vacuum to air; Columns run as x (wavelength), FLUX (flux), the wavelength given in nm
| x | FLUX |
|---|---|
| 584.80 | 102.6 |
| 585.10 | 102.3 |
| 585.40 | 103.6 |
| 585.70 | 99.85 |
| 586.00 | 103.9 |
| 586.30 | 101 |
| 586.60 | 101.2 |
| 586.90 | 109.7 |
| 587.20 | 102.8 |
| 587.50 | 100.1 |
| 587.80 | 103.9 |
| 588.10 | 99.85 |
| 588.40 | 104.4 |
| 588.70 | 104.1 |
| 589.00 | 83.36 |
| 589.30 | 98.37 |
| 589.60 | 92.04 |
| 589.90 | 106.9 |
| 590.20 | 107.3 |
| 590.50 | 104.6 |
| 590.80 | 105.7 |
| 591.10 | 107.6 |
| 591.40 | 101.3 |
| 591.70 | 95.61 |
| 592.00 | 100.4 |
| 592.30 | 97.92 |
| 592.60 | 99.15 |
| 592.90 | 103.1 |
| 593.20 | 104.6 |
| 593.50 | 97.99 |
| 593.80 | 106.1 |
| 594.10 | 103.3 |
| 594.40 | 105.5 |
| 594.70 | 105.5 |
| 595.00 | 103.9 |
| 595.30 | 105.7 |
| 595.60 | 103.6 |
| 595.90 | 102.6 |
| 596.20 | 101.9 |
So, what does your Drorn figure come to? 202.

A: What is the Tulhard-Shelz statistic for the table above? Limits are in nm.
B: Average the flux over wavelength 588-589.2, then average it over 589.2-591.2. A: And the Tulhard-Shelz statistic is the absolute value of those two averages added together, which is 201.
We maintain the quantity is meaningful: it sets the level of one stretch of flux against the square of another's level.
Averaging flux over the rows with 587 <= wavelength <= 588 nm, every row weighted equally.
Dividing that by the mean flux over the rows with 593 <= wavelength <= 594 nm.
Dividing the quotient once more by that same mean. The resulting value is 0.0097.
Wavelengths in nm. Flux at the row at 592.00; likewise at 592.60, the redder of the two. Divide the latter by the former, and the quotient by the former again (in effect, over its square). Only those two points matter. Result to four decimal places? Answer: 0.0098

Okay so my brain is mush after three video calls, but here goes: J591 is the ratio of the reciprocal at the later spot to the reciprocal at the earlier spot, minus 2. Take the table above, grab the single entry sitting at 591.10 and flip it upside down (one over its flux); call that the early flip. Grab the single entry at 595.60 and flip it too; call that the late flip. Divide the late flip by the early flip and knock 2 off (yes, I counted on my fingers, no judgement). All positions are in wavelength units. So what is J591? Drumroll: -0.96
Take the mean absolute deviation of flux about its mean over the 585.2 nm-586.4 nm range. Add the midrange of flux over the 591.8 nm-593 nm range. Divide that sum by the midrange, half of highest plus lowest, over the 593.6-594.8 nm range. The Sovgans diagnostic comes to 0.98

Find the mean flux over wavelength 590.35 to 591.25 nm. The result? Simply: 106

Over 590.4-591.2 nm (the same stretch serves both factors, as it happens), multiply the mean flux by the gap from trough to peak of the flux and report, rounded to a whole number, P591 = 318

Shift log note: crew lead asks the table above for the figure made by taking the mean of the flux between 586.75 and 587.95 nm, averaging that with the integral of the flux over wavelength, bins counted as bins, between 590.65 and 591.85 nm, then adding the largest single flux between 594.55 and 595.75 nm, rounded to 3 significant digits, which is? 219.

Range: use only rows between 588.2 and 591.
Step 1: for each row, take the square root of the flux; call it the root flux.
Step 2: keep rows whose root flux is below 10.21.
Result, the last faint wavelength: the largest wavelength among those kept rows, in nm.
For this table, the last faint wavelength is 589.60 nm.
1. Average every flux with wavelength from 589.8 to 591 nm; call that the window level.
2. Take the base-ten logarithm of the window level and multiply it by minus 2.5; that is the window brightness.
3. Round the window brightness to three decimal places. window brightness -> -5.065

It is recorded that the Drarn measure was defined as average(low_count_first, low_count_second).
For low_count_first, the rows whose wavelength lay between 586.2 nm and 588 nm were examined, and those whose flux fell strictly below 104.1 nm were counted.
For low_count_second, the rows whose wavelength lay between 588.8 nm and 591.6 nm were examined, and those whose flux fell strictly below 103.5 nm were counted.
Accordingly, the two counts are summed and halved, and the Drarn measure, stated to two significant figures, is 4.5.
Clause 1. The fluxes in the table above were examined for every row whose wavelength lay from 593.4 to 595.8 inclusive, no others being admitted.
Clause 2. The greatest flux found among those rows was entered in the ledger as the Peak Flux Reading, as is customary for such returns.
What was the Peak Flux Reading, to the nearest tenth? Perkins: 106.1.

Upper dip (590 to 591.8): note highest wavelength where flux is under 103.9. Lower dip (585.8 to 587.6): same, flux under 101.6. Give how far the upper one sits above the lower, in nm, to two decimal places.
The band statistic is 4.20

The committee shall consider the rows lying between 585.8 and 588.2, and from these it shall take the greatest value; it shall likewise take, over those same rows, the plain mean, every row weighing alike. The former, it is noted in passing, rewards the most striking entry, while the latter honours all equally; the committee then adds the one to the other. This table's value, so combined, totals 213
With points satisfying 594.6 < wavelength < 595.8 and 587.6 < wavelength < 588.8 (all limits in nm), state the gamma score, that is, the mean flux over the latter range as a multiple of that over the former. 0.98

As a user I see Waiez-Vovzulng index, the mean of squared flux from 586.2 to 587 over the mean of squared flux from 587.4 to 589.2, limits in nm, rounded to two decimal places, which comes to 1.09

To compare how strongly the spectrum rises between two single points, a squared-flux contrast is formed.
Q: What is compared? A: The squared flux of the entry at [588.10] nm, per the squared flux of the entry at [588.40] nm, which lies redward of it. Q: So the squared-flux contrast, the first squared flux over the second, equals 0.91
